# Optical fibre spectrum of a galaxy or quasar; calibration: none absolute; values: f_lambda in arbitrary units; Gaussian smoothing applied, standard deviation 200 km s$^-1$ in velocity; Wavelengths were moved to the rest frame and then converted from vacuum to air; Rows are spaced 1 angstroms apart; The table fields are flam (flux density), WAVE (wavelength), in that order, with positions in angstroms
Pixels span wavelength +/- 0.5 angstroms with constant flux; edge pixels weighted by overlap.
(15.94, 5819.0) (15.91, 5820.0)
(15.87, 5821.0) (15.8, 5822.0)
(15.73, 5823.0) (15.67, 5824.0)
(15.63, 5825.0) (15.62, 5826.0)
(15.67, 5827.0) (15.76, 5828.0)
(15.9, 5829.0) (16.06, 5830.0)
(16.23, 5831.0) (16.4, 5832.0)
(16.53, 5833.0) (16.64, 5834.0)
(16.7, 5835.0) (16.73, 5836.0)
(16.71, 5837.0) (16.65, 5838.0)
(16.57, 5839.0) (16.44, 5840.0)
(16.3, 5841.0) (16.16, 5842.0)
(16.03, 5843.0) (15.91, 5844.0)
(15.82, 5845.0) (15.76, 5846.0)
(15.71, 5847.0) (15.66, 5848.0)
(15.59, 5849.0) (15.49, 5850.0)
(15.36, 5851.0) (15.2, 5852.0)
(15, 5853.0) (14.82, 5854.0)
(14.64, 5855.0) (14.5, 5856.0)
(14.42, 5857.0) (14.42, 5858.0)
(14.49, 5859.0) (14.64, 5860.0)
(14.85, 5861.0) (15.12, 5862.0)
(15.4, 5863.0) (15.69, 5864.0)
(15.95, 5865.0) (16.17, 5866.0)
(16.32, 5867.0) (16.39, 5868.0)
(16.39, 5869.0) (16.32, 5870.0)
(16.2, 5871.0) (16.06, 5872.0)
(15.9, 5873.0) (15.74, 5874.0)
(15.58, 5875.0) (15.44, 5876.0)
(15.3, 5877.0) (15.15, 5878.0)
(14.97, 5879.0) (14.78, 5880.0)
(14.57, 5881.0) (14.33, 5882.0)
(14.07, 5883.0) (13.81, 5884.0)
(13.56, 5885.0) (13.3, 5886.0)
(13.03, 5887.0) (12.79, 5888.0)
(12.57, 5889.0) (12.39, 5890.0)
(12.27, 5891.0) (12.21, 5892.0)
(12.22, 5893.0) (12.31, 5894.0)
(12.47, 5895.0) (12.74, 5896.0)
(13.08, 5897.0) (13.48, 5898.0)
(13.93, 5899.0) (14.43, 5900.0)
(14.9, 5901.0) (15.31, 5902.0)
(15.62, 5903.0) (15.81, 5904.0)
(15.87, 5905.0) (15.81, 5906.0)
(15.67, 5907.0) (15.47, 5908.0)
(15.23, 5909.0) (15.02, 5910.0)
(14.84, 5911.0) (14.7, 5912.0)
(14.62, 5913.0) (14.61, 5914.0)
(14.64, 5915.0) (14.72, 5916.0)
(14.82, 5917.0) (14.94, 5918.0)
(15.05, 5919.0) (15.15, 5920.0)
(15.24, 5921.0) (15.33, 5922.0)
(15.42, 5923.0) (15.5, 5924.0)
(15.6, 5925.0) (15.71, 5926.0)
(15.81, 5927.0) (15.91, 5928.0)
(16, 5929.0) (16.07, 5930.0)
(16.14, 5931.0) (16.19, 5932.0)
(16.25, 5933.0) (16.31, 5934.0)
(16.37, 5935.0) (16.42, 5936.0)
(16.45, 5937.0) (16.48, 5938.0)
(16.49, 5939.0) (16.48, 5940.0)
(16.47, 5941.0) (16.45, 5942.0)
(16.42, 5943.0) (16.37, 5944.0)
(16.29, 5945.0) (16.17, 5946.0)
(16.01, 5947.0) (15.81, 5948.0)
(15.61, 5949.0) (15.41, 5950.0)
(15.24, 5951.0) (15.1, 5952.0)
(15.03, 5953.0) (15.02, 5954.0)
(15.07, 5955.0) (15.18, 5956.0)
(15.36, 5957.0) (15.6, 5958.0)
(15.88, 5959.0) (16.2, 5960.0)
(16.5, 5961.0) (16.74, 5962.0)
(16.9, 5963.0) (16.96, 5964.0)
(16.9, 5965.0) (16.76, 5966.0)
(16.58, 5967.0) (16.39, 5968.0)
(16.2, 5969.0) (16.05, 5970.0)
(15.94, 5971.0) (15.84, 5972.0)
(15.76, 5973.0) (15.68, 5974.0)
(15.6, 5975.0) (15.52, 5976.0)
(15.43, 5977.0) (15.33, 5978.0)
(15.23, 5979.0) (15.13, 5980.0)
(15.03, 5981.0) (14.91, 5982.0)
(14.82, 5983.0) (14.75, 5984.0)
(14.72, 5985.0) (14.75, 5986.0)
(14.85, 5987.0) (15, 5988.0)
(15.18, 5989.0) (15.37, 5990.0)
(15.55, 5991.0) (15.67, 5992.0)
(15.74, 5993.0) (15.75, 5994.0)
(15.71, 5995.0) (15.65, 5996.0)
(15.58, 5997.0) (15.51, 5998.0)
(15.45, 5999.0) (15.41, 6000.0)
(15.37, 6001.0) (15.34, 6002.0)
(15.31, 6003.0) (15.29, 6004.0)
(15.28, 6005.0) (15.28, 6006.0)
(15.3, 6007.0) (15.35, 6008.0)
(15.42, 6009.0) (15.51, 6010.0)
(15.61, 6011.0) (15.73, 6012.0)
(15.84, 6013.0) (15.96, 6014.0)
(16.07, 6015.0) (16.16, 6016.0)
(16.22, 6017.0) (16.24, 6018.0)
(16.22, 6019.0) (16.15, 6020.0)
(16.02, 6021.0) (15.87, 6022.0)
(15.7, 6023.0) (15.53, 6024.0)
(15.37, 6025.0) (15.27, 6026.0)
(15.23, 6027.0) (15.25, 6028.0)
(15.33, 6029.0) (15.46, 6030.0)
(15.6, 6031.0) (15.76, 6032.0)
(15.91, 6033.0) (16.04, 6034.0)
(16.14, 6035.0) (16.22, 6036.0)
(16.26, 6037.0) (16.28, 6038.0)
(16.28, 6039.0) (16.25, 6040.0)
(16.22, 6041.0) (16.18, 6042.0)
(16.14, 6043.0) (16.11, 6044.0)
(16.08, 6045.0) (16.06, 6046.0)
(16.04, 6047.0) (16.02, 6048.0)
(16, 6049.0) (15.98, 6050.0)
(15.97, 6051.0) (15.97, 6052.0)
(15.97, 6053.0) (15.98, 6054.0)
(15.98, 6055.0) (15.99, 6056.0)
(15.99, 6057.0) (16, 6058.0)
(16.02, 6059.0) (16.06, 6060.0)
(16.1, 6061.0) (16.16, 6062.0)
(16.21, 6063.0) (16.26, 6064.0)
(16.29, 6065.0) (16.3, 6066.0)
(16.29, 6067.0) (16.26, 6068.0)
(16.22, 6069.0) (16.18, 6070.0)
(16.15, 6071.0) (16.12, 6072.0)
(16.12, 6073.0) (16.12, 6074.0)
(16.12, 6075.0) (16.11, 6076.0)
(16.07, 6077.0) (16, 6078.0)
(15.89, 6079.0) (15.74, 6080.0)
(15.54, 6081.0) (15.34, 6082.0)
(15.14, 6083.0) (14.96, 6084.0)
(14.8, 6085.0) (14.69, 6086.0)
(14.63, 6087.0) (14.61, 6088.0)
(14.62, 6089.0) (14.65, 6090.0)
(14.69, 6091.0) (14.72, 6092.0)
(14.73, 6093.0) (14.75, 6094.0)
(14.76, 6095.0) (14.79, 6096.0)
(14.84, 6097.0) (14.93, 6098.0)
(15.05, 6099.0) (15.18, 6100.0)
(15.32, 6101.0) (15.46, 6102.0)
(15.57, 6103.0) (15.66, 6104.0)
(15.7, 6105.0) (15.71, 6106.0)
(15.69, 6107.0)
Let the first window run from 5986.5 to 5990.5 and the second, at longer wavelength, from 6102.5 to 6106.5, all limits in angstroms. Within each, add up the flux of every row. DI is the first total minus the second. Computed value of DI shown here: -2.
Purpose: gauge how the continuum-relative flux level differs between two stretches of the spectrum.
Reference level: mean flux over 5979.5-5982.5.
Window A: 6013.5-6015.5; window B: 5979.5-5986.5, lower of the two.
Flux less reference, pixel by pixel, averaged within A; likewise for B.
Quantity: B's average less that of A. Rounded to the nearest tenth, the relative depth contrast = -1.1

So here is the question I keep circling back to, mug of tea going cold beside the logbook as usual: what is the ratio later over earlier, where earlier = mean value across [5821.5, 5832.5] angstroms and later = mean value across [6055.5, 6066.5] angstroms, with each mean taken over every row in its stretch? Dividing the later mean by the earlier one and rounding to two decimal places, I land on 1.02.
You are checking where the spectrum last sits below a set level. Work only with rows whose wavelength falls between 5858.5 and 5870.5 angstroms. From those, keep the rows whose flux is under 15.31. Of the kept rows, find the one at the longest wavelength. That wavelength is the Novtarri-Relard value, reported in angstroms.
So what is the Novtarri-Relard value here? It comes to 5862.0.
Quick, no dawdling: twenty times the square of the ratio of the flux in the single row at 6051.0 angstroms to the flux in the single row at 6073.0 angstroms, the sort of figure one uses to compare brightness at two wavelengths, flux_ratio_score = 19.6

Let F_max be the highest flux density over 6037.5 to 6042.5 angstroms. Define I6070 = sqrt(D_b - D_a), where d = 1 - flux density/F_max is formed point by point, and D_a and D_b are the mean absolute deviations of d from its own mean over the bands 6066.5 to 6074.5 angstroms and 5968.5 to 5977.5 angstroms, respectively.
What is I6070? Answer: 0.09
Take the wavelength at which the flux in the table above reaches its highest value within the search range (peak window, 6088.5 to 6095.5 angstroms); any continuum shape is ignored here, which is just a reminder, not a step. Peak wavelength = 6095.0 angstroms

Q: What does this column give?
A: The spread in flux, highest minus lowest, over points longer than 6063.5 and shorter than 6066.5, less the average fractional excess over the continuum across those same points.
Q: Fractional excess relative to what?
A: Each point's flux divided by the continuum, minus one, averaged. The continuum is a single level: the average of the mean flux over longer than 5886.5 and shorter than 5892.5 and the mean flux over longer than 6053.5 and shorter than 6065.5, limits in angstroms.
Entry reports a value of -0.1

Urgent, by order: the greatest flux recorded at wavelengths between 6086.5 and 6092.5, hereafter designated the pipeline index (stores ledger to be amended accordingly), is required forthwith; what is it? 14.72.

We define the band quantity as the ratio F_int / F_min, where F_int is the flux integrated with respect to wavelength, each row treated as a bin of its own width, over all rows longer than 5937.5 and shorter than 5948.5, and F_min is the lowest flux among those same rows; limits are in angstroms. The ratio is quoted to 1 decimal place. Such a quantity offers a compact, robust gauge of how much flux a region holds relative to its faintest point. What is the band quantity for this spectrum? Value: 11.3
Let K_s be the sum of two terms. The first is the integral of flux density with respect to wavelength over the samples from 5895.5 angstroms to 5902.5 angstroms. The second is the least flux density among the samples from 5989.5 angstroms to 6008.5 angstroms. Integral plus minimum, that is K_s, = 113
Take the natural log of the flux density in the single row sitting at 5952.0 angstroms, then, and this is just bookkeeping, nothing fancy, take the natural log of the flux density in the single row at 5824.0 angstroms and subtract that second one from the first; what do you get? -0.037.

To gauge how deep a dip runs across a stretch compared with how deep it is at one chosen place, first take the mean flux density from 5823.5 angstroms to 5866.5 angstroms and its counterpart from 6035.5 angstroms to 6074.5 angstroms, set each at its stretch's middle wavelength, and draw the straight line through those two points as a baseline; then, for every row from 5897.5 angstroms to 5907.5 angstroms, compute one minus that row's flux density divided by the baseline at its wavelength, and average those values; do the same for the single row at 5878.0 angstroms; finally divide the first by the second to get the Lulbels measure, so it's 1.2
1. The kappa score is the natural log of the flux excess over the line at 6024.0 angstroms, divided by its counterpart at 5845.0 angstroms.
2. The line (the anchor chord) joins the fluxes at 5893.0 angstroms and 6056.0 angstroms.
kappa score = -2.82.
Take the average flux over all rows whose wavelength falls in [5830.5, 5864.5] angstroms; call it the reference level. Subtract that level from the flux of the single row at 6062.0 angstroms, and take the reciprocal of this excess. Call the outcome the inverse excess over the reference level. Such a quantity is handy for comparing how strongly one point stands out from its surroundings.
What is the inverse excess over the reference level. 2.0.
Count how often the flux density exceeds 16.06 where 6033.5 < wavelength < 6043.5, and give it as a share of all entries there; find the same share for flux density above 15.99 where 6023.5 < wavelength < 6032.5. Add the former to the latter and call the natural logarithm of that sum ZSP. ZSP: -0.11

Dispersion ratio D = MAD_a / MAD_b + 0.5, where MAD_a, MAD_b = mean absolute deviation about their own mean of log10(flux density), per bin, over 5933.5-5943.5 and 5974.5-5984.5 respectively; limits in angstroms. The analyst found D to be 1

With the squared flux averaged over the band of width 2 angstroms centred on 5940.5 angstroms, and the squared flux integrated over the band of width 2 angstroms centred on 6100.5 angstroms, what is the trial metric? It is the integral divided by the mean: 1.71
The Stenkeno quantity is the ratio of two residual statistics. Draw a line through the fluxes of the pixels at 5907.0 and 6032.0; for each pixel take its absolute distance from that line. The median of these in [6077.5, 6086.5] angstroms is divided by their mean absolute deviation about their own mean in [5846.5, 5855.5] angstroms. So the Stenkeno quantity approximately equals 1.5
